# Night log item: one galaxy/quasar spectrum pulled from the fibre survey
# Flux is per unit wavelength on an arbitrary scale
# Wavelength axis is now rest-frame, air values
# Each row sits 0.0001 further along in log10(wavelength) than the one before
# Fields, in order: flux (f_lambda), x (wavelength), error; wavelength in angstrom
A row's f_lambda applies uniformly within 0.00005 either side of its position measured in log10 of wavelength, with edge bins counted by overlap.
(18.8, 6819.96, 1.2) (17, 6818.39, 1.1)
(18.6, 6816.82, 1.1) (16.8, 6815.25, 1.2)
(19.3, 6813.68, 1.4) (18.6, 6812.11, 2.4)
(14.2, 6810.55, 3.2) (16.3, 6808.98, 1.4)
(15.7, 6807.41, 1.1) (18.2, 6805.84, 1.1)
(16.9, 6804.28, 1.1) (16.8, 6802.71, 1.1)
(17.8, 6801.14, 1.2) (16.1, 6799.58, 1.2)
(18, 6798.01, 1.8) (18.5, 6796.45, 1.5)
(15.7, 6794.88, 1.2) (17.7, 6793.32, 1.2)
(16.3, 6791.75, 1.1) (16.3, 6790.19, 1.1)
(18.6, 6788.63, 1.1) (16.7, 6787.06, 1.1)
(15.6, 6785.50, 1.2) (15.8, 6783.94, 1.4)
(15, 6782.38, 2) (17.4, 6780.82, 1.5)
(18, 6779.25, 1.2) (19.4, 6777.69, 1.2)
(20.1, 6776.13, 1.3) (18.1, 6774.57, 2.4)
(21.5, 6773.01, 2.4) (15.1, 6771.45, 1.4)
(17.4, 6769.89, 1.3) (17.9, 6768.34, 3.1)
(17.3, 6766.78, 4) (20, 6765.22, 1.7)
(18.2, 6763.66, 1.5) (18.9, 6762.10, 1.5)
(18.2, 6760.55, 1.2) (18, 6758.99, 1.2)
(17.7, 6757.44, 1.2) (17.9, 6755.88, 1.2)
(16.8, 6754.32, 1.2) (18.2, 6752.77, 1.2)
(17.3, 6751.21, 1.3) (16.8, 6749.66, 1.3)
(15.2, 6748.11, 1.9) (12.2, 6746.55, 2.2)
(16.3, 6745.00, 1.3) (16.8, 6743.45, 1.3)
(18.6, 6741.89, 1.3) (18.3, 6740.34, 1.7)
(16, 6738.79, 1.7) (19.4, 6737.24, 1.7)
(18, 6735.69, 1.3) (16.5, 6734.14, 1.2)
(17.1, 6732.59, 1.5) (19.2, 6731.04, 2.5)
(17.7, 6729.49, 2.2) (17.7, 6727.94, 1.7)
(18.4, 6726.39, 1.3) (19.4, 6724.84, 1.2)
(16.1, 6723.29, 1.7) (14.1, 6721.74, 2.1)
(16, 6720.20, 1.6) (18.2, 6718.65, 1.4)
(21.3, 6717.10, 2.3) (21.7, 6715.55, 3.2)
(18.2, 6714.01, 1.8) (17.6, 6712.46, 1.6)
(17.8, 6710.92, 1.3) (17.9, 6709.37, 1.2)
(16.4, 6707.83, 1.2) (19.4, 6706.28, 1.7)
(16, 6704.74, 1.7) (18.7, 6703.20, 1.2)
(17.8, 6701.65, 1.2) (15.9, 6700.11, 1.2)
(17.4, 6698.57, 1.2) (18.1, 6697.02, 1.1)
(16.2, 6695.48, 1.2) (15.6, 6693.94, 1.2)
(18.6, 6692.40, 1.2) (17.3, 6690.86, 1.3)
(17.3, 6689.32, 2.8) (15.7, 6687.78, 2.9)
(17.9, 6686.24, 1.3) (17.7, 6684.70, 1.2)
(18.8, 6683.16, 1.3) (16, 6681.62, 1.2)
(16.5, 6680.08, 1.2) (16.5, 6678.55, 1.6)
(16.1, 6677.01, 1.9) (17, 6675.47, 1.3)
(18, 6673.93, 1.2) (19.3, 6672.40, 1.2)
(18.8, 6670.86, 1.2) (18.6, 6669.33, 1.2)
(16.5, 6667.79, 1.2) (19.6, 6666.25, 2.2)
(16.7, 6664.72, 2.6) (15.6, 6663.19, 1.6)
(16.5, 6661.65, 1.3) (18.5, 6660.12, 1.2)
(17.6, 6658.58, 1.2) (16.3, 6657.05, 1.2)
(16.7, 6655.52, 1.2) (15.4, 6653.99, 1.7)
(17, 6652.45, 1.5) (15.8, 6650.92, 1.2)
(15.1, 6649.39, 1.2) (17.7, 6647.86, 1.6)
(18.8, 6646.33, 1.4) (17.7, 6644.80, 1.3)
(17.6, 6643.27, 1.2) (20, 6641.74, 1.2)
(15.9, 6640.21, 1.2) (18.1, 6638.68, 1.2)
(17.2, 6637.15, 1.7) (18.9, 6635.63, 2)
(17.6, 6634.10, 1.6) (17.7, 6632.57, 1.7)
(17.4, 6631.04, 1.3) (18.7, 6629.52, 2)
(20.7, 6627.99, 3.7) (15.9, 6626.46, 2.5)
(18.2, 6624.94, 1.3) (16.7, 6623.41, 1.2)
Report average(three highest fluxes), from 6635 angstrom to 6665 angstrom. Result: 19.2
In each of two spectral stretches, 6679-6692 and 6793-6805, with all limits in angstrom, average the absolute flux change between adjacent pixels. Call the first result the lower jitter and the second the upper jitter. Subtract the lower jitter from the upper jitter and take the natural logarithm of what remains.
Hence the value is -1.5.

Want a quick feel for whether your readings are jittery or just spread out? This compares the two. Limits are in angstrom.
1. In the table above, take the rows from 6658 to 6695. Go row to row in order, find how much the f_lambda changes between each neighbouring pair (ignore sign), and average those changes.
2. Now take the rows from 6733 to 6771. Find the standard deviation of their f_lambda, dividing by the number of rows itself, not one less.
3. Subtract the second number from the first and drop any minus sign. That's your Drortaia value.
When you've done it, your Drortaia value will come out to 0.22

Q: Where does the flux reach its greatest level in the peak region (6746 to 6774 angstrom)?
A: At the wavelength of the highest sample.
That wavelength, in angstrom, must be 6773.01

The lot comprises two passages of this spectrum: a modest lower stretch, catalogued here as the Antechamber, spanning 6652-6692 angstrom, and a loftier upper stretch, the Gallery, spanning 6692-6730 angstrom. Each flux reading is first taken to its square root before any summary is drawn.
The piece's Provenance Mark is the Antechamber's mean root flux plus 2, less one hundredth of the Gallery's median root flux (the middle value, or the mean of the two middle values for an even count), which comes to 6.11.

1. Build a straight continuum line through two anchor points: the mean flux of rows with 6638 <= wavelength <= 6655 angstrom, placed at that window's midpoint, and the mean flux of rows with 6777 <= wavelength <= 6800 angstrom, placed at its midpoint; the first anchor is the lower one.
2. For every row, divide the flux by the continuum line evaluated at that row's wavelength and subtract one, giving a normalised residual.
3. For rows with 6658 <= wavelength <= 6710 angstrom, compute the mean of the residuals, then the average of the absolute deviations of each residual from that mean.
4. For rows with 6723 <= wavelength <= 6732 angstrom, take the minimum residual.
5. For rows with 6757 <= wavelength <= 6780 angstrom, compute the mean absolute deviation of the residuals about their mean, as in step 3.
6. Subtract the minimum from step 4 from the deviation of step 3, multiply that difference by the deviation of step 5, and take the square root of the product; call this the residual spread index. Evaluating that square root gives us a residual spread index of 0.086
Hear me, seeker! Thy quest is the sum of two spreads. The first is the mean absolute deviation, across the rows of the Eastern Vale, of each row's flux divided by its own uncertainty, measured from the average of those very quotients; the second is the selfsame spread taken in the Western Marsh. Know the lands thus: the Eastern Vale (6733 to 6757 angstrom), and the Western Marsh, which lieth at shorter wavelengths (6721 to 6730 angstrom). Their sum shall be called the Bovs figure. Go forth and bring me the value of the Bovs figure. 5.0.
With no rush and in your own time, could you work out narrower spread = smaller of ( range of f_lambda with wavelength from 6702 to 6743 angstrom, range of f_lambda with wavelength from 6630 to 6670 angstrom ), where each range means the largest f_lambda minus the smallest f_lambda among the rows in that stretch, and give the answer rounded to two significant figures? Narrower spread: 4.9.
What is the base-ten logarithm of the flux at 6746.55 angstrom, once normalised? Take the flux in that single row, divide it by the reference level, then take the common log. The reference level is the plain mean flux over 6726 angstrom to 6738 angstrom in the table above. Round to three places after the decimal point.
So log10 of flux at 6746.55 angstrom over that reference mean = -0.169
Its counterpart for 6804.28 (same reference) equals -0.027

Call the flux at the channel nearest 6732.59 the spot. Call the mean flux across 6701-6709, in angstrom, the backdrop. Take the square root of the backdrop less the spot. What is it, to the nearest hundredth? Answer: 0.75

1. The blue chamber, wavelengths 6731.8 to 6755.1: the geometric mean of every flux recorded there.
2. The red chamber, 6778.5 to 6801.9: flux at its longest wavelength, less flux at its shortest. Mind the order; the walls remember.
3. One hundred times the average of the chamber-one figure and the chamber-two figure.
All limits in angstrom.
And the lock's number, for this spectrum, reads 831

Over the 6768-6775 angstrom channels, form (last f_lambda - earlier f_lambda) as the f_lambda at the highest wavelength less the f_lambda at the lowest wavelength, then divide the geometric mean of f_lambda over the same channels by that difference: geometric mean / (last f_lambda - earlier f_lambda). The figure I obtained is 89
